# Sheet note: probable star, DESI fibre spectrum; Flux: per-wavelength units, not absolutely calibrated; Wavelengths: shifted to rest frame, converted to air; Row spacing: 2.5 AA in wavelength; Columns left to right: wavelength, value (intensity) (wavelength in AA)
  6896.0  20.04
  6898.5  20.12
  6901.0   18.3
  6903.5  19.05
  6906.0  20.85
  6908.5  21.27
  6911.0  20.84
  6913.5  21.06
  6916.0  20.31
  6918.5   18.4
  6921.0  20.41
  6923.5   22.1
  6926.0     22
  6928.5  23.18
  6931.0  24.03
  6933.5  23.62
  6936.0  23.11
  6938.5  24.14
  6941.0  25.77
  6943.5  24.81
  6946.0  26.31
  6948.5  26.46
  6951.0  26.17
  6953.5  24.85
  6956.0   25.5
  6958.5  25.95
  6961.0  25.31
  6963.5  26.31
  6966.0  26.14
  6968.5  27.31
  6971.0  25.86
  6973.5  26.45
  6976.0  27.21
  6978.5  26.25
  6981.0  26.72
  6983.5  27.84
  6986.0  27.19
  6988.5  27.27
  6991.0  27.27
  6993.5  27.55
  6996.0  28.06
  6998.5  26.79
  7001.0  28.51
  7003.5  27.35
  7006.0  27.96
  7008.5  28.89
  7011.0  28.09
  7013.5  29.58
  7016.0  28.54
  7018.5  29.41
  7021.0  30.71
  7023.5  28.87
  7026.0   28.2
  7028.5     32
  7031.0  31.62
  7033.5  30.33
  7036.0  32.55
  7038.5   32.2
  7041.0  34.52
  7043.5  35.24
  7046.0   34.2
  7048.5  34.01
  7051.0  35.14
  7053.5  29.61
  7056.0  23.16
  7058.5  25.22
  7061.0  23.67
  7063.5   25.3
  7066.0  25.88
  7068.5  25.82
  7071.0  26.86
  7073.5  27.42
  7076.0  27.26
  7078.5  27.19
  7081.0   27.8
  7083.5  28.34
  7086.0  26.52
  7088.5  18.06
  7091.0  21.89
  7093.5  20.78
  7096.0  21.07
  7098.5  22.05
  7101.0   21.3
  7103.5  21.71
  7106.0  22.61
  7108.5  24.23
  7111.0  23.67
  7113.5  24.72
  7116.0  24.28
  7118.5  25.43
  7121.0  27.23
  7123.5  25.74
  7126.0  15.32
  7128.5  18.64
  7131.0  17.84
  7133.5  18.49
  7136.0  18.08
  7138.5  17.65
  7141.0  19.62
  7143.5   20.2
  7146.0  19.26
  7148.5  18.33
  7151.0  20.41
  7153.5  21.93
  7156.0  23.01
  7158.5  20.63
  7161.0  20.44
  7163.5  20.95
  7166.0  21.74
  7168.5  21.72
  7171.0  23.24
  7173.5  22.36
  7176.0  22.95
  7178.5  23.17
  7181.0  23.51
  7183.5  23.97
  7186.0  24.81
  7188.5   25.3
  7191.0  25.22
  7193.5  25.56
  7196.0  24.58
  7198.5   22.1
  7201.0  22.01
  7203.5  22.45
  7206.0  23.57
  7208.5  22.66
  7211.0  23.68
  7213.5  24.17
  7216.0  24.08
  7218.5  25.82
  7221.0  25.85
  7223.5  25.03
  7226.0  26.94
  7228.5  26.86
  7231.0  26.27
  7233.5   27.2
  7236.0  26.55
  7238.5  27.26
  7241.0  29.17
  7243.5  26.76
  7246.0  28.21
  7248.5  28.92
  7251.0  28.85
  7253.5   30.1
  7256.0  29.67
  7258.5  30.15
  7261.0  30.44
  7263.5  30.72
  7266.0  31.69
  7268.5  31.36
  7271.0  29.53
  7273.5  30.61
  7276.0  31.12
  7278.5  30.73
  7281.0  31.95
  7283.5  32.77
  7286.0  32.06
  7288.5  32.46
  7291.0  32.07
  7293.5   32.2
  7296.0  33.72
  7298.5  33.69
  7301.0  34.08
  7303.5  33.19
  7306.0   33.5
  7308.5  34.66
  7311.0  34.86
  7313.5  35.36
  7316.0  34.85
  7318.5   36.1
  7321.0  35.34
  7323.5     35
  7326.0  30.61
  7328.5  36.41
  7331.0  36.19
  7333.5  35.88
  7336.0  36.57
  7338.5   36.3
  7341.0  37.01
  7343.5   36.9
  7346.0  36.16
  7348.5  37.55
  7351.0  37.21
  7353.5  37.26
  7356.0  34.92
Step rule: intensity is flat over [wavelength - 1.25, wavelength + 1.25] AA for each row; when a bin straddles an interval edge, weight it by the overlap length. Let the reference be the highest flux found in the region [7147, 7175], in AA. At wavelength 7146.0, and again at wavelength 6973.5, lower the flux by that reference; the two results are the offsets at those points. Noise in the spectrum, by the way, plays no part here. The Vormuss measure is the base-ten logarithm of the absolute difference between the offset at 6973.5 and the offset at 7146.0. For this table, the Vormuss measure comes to 0.9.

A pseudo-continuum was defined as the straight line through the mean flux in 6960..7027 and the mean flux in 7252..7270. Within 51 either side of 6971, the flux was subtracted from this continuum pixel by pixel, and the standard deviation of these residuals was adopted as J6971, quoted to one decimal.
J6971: 1.9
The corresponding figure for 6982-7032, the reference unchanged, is 1.3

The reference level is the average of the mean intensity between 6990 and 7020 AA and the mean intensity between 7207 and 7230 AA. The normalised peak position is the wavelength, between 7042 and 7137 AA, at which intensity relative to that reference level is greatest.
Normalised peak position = 7043.5 AA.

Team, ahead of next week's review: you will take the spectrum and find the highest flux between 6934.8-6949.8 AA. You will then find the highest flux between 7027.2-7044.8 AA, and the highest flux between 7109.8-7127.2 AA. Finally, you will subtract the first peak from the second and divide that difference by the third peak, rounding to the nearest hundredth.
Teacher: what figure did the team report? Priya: 0.32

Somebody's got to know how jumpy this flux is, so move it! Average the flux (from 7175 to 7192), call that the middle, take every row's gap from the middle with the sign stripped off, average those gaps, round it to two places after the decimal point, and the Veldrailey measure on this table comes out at 0.84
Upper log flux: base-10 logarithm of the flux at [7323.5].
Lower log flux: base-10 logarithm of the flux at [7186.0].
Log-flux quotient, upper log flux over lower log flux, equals 1.11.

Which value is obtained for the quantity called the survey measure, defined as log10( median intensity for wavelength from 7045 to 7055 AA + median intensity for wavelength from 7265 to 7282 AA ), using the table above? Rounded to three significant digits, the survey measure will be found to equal 1.81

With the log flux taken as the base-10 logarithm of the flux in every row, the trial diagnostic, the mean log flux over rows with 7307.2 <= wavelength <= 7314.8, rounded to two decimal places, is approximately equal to 1.54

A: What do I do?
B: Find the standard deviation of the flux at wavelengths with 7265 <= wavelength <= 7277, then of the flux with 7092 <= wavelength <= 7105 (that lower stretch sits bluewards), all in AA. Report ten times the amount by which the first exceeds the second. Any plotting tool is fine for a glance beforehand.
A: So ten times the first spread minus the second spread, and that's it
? 3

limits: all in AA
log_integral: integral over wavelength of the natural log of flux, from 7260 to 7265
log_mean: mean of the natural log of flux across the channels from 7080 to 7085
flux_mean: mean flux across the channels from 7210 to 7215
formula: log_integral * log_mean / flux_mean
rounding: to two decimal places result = 2.38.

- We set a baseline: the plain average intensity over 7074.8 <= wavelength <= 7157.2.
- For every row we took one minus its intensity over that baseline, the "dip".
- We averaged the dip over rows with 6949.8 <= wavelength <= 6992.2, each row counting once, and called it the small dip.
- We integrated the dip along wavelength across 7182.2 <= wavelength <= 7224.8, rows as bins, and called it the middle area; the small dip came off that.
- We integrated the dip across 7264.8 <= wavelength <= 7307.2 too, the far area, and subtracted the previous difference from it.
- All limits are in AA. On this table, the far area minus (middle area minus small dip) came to -15.5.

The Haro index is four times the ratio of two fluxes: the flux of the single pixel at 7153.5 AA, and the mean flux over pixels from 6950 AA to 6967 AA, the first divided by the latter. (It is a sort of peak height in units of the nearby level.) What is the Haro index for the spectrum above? 3.41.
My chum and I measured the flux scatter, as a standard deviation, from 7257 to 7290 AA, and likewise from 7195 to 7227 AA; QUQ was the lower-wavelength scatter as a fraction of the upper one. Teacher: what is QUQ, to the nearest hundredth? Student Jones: 1.63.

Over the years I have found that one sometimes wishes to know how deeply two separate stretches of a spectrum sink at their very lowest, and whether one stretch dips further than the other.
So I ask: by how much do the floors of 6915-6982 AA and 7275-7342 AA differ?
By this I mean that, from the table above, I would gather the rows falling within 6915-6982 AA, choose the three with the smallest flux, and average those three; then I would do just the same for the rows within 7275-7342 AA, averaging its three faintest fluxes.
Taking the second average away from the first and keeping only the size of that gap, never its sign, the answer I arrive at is 11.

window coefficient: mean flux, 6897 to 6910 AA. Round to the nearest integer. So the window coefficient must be 20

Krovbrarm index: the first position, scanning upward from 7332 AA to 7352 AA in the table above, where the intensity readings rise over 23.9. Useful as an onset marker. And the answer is 7333.5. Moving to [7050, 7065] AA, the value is 7051.0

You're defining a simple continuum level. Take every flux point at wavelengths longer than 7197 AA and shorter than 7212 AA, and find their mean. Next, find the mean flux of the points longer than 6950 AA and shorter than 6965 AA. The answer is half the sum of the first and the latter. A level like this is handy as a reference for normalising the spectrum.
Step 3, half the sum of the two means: 24.2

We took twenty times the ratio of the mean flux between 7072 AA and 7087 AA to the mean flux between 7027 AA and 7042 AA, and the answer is 17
